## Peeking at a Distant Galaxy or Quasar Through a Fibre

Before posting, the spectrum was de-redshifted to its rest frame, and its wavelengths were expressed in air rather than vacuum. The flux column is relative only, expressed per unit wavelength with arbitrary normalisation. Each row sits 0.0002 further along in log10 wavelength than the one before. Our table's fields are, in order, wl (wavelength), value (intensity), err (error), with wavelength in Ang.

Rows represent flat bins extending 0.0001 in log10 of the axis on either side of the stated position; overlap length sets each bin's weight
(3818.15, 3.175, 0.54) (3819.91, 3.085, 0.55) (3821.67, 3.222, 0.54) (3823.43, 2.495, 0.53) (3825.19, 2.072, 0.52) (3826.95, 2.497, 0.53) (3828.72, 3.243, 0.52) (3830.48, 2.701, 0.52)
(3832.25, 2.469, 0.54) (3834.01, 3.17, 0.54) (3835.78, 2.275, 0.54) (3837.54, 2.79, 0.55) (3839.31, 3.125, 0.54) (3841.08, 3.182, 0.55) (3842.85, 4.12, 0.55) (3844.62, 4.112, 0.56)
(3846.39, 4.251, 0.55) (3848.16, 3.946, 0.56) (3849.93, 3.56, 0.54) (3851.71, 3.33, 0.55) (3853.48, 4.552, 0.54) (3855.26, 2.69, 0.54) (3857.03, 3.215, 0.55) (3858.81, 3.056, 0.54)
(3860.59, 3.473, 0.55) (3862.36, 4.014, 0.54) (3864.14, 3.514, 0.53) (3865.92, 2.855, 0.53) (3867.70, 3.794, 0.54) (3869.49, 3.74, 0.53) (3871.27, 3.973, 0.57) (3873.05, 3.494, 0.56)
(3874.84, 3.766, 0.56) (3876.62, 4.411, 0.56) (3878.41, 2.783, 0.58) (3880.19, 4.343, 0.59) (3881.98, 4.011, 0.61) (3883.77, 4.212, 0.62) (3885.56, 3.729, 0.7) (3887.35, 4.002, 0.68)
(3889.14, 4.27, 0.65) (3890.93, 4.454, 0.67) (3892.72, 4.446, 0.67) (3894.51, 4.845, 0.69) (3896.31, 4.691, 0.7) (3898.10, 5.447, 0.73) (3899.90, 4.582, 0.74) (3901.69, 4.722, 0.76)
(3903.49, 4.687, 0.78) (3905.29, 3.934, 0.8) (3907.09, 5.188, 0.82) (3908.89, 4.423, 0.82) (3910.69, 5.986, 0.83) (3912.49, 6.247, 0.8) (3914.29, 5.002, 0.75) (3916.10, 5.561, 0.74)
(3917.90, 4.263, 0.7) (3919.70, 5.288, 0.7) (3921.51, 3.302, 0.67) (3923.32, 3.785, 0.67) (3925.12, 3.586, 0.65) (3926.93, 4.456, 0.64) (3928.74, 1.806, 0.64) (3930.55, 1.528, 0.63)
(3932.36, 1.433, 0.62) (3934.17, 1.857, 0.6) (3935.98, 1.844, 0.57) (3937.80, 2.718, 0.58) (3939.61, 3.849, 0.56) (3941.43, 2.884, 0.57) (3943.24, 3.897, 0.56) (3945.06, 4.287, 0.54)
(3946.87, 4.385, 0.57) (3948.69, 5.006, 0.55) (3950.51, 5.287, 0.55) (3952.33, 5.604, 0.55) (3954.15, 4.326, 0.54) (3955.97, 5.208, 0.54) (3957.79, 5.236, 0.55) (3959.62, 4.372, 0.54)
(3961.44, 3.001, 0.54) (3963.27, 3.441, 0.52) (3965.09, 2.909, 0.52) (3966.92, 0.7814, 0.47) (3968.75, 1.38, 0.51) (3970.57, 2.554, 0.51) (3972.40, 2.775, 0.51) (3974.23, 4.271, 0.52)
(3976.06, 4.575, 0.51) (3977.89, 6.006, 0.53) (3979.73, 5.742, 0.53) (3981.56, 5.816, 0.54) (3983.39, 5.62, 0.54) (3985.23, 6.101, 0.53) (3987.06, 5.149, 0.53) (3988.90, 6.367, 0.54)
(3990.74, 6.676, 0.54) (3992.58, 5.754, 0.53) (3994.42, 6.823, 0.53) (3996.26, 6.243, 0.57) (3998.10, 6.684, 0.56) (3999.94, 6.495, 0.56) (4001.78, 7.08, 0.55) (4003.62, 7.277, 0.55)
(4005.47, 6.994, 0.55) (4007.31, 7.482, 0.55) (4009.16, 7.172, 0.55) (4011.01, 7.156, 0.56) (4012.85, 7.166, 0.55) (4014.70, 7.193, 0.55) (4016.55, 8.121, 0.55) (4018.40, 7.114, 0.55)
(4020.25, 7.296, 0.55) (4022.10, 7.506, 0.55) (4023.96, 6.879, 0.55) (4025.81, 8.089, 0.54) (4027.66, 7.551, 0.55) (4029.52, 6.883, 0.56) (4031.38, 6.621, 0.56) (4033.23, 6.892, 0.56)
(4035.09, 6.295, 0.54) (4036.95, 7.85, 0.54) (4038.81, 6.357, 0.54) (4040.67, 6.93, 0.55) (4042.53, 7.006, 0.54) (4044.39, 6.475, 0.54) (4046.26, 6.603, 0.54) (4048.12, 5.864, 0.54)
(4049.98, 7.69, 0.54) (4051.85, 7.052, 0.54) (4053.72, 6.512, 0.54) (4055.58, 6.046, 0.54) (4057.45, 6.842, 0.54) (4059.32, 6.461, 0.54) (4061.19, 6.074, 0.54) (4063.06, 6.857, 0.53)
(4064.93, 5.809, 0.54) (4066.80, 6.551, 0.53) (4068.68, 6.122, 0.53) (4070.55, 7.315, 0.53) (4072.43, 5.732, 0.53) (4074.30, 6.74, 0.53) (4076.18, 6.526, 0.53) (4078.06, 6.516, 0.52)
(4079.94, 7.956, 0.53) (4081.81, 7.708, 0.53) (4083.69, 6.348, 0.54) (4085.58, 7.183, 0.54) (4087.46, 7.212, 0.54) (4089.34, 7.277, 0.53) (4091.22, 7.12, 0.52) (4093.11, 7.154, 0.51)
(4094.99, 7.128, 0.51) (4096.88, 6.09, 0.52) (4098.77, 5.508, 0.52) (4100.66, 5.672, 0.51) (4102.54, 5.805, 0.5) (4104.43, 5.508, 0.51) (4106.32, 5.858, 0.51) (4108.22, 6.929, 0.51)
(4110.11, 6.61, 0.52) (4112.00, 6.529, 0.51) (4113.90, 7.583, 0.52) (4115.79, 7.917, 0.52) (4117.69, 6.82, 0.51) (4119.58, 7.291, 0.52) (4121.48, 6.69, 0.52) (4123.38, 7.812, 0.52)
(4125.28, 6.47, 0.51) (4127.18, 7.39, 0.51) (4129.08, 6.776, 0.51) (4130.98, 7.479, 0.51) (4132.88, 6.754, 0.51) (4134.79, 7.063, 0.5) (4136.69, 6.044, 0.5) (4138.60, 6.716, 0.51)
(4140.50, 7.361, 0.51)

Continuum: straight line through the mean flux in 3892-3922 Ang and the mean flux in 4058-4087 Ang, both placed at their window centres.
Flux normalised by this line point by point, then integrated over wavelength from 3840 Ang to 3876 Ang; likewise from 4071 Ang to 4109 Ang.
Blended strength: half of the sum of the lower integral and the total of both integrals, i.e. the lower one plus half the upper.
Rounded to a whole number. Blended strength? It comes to 48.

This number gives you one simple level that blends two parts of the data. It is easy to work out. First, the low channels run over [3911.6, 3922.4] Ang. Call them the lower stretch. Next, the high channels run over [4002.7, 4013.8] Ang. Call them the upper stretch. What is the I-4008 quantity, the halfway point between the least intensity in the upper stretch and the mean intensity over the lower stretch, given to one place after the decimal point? 6.0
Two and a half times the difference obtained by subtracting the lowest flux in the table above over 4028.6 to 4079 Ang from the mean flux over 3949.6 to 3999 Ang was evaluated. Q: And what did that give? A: -2.4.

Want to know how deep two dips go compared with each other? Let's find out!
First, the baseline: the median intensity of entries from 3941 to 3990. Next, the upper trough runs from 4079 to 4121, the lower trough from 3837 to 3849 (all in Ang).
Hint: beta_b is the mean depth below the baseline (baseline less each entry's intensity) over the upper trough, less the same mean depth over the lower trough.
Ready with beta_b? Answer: -3.1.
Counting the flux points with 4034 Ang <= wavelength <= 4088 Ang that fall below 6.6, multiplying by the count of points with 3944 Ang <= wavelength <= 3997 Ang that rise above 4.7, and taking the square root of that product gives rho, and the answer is 15.5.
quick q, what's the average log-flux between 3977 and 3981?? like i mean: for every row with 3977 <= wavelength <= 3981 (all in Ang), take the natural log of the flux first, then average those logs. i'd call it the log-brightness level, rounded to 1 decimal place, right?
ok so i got 1.8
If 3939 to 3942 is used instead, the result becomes 1.2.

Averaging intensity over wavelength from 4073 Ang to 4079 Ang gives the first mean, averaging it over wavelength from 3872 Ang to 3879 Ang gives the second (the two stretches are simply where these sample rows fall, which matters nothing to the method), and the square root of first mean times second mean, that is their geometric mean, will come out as 4.9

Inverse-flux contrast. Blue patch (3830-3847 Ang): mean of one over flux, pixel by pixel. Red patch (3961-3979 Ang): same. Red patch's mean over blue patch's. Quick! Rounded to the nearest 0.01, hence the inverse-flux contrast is 1.34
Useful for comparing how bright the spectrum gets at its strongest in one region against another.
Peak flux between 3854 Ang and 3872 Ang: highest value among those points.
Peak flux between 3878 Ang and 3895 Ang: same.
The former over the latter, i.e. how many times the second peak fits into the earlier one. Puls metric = 0.83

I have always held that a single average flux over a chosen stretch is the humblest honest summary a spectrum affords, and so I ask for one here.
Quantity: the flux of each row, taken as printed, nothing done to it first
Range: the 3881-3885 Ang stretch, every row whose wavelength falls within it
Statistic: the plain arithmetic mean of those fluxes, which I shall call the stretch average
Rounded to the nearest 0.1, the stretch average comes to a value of 4.1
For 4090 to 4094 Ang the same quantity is 7.1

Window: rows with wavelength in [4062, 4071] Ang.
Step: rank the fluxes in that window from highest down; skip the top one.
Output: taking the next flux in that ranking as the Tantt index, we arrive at 6.857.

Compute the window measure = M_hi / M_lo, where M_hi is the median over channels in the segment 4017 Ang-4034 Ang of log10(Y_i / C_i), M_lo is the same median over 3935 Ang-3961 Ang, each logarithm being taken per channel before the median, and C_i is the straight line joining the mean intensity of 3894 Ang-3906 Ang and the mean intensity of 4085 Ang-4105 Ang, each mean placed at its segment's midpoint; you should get -1.1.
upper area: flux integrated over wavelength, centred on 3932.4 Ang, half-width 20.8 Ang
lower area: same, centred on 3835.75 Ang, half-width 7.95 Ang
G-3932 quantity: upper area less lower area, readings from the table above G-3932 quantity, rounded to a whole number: 111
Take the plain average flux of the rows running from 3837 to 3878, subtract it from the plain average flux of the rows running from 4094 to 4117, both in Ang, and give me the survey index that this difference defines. 2.8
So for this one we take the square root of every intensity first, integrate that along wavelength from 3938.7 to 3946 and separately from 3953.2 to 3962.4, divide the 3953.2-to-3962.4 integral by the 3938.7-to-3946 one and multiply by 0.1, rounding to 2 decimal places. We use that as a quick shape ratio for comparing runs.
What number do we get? 0.14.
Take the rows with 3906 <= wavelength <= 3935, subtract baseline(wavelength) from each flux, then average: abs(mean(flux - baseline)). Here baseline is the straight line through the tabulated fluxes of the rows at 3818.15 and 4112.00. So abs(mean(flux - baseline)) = 0.36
